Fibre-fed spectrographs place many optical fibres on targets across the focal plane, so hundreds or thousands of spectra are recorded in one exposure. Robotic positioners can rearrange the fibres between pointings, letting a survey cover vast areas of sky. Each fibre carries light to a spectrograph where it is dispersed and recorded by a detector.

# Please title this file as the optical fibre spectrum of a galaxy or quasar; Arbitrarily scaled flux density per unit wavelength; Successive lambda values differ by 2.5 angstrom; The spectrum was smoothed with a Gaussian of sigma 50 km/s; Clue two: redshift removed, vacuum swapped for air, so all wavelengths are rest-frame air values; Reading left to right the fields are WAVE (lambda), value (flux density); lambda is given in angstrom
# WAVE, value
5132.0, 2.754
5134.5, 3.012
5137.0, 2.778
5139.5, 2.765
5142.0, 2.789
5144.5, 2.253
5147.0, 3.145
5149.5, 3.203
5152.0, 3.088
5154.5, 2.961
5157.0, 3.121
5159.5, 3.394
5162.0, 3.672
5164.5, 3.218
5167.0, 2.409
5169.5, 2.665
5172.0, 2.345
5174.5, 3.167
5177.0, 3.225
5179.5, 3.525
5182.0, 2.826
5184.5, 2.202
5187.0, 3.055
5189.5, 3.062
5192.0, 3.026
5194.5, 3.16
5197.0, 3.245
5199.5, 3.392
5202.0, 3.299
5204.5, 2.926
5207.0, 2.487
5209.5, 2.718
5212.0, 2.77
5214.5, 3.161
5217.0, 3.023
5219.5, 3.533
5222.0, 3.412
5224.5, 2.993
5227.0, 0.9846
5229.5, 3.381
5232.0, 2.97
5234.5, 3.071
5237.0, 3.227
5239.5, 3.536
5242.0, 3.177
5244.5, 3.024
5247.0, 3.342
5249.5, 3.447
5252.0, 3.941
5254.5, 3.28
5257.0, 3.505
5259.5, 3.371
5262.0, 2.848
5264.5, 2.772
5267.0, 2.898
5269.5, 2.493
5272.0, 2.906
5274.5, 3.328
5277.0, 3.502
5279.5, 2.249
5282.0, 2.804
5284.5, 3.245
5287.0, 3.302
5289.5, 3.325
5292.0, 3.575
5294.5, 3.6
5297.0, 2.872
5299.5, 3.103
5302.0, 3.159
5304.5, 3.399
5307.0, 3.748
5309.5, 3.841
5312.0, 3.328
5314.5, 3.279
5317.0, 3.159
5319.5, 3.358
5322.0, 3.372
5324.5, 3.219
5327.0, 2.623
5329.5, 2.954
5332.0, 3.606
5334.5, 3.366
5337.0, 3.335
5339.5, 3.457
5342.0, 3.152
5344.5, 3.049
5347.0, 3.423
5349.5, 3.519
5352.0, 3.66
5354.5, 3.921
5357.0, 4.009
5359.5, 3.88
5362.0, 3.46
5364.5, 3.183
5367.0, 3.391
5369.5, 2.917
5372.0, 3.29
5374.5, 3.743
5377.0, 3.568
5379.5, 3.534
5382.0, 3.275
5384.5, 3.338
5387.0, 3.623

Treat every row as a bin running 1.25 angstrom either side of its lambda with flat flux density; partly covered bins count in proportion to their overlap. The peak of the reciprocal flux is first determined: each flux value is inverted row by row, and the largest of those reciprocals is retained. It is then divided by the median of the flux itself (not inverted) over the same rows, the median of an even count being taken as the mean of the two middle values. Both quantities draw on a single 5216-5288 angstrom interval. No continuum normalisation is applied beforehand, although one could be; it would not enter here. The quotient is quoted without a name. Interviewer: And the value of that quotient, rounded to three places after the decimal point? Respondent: 0.315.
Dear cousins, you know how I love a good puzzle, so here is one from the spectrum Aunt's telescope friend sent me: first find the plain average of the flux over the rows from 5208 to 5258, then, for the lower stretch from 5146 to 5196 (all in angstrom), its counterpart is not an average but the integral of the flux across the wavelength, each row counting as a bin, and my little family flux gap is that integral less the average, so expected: 148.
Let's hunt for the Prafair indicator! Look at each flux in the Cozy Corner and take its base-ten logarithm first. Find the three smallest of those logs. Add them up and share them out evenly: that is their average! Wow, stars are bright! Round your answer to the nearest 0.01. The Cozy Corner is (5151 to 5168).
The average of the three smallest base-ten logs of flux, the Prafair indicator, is 0.45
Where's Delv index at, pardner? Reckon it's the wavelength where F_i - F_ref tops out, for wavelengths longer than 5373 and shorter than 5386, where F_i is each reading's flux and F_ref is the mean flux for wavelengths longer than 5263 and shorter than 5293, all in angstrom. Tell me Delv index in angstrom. 5374.5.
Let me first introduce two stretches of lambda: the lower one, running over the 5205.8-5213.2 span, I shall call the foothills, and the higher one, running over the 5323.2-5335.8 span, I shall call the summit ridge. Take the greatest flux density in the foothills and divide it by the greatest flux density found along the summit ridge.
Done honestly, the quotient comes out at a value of 0.77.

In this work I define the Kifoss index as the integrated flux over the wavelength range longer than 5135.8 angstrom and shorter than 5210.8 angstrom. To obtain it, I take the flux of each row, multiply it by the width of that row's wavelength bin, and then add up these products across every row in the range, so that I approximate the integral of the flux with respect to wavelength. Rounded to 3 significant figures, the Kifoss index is 223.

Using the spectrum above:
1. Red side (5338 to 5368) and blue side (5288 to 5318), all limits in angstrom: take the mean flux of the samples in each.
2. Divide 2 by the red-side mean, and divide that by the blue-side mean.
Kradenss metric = 0.169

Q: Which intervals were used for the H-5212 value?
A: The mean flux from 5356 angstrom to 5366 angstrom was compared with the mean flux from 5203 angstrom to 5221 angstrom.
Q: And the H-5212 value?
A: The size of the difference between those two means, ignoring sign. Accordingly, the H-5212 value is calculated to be 0.7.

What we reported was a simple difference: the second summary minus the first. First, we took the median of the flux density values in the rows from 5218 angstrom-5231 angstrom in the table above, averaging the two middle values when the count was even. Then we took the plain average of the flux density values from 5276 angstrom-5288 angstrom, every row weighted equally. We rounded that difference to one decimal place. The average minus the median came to -0.4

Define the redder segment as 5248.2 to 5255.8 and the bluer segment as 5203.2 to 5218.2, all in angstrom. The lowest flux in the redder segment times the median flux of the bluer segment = 9.3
